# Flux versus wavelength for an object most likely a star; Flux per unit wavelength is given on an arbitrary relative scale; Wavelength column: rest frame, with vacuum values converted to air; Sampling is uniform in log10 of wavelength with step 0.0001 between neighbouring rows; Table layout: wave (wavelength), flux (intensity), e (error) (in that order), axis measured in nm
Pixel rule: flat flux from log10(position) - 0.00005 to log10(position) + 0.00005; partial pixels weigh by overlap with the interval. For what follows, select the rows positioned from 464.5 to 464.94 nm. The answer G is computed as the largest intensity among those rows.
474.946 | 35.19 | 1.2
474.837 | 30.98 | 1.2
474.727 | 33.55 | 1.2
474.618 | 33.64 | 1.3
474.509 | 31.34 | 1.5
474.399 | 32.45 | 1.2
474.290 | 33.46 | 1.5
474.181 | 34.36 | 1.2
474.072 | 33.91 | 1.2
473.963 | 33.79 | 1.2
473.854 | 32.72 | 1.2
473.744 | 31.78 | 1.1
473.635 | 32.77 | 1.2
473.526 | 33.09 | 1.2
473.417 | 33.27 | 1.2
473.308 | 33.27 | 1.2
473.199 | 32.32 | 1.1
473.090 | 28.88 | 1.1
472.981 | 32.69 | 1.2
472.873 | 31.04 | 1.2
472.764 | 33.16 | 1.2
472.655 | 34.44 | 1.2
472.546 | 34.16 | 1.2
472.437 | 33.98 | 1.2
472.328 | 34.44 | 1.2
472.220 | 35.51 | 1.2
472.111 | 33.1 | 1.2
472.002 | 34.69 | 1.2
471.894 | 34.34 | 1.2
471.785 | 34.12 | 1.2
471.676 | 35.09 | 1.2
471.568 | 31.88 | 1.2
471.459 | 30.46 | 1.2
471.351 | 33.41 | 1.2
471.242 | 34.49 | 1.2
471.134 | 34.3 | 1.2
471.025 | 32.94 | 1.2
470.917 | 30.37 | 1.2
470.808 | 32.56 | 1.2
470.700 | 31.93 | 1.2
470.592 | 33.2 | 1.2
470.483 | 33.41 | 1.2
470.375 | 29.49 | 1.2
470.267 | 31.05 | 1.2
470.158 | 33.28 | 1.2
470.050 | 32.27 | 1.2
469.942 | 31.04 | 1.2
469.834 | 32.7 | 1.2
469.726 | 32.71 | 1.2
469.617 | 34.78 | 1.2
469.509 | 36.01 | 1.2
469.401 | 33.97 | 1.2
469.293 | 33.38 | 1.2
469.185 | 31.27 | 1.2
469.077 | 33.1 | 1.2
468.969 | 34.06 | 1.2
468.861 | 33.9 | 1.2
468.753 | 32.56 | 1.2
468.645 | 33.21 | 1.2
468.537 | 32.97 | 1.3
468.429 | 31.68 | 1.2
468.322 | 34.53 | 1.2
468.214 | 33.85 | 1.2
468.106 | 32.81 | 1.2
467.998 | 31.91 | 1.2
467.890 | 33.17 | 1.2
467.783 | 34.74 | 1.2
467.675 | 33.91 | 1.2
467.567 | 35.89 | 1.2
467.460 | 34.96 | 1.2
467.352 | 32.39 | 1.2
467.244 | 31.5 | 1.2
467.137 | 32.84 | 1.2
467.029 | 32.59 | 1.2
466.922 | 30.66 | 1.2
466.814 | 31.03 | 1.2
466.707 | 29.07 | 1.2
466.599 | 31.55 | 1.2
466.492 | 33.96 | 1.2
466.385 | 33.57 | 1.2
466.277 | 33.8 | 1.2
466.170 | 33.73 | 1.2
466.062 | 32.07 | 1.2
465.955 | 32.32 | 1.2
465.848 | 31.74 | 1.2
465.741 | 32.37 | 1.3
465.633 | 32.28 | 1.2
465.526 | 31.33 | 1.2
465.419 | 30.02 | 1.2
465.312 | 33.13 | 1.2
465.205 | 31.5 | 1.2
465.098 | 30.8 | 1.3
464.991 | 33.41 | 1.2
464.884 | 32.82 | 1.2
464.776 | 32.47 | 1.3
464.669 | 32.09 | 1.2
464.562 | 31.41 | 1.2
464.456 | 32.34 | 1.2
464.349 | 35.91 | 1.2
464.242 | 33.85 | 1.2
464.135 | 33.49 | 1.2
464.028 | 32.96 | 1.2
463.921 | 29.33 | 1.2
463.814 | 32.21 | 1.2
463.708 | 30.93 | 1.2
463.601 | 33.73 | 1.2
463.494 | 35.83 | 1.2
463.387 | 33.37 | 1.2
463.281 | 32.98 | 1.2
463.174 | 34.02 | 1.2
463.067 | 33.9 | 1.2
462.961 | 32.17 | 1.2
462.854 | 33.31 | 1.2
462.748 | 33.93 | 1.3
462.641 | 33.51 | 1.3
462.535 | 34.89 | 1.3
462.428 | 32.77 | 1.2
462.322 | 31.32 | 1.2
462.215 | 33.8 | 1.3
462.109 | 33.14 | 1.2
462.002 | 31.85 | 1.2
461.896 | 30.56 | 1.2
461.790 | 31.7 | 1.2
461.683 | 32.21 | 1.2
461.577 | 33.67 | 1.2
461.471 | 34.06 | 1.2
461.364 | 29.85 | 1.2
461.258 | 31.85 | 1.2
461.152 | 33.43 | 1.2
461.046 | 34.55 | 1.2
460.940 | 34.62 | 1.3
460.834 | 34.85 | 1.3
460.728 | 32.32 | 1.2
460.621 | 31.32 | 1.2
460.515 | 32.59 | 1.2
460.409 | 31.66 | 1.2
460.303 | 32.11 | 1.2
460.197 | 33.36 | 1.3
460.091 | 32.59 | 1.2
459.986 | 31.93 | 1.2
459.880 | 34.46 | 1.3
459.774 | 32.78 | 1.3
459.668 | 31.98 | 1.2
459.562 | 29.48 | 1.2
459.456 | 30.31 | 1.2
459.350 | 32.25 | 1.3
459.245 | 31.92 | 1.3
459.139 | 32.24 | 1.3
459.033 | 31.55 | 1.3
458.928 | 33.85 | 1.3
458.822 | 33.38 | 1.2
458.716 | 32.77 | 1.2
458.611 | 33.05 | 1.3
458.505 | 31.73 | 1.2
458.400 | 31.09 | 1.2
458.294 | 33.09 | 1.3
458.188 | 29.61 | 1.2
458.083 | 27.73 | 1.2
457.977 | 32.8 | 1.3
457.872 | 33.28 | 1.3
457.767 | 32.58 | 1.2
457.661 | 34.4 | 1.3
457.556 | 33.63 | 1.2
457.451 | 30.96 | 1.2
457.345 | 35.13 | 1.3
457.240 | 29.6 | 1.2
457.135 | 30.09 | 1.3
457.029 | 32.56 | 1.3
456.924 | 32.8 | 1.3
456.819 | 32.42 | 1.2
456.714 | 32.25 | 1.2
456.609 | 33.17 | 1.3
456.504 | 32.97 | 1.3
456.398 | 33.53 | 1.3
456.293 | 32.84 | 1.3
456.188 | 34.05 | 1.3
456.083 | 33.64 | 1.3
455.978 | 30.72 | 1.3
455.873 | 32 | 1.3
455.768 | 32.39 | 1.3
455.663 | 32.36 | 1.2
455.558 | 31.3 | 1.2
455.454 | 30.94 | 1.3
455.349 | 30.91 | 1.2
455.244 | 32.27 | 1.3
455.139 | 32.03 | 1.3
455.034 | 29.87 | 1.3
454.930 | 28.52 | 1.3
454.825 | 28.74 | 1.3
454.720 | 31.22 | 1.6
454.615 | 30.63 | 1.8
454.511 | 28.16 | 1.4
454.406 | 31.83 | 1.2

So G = 32.82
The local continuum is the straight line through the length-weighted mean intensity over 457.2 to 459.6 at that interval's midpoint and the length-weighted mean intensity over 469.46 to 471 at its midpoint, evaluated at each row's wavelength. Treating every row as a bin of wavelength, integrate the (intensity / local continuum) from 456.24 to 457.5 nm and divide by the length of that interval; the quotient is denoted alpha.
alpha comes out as 1.01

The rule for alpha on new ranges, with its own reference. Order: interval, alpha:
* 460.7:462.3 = 1.02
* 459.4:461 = 1.01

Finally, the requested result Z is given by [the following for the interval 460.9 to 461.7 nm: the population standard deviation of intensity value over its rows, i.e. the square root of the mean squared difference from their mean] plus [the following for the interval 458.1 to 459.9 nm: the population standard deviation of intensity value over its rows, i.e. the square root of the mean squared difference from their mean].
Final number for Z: 2.87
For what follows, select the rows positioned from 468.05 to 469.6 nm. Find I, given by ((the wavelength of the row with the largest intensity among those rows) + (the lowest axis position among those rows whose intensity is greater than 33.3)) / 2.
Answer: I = 468.86 nm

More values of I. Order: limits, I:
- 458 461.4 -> 459.83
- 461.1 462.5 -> 461.31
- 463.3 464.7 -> 463.87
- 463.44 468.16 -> 463.92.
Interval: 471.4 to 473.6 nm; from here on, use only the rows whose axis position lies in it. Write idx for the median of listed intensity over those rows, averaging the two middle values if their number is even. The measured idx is 33.3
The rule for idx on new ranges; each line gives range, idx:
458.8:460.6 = 32.2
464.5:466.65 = 32.3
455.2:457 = 32.4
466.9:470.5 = 33.0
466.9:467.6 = 32.6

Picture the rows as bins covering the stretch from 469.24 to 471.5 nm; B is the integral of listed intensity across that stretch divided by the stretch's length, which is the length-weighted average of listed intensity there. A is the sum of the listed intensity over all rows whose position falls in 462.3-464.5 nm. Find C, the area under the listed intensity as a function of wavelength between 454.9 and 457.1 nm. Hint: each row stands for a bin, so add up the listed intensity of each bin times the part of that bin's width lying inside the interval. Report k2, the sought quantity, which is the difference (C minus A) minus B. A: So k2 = -659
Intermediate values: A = 697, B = 32.8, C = 70.6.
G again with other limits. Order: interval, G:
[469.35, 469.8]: 36.01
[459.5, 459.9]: 34.46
